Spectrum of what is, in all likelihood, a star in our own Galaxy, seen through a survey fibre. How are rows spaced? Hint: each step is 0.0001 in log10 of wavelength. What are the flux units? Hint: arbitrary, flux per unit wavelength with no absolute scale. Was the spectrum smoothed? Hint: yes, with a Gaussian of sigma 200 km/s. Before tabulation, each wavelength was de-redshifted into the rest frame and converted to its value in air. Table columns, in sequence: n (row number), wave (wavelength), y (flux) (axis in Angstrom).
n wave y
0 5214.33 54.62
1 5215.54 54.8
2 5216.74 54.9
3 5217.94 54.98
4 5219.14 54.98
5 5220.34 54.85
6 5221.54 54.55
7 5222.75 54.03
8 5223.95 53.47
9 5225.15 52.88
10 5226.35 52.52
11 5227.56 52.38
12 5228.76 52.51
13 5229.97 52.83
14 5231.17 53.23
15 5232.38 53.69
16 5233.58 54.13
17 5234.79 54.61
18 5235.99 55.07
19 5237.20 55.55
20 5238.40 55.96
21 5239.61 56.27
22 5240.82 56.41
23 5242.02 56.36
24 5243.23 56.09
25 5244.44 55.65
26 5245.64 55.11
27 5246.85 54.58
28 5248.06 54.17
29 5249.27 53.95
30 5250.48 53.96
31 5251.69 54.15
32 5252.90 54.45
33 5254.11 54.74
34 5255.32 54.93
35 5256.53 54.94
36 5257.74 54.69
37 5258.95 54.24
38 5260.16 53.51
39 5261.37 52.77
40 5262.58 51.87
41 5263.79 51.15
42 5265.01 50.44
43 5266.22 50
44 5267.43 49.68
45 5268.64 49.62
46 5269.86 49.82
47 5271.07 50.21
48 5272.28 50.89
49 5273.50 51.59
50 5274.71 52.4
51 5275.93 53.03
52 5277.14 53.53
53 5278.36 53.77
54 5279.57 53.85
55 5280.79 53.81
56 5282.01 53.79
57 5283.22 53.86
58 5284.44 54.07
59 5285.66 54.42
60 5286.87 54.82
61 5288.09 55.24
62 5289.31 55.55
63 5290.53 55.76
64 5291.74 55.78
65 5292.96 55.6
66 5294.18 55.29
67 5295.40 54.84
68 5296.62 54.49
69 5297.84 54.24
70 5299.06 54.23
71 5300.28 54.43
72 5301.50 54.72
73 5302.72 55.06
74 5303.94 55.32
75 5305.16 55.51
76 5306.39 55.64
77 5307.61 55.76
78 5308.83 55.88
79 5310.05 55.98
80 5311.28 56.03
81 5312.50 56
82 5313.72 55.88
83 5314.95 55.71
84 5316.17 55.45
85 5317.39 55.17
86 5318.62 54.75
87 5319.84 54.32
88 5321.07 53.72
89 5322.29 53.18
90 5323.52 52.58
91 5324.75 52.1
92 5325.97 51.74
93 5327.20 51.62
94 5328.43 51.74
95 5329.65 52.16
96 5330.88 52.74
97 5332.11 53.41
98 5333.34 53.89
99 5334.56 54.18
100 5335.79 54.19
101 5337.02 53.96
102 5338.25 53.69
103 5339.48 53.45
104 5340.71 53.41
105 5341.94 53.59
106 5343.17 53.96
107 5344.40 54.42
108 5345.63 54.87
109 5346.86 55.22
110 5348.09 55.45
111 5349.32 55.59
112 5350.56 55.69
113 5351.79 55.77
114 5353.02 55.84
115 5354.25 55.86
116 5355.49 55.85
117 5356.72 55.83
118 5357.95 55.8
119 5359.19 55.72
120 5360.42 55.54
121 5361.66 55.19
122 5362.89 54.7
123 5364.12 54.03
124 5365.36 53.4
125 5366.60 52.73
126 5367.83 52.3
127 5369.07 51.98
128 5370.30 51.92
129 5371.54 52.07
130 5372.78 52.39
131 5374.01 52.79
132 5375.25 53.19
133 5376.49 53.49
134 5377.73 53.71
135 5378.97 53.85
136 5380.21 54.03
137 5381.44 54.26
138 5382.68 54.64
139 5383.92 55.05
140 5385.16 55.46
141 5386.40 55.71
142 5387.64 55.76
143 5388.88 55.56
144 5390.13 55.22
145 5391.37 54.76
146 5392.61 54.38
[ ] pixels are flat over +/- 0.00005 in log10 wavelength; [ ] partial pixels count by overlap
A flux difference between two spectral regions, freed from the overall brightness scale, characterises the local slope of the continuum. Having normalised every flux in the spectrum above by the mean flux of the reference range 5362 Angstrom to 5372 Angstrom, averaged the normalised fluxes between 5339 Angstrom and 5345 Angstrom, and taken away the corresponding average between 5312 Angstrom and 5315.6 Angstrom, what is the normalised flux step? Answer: -0.040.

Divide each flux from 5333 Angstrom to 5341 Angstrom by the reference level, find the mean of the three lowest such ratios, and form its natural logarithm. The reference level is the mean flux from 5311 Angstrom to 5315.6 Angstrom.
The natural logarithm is -0.044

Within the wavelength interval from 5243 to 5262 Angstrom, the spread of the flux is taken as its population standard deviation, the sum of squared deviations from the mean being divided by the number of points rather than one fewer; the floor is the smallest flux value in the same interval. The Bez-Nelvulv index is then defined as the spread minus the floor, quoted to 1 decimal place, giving -52.0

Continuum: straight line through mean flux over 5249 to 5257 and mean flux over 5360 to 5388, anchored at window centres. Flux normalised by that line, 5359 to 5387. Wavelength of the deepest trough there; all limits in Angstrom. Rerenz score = 5370.30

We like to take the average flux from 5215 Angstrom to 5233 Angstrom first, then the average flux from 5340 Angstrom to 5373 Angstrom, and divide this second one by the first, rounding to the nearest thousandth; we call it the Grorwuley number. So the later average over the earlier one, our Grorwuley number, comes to 1.012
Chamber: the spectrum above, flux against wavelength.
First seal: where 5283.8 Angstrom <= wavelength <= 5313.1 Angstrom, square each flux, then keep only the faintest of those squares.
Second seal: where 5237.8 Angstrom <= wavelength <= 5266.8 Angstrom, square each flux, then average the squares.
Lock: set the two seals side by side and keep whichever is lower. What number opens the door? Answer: 2924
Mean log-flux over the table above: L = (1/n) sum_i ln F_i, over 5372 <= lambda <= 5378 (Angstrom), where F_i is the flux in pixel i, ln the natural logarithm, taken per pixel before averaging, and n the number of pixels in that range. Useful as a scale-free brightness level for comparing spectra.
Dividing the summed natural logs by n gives 3.97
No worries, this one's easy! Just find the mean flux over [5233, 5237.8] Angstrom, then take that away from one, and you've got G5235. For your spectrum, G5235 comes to -53.8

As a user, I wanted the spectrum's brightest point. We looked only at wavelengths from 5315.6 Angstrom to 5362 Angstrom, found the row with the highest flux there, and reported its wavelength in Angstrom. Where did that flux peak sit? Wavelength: 5354.25 Angstrom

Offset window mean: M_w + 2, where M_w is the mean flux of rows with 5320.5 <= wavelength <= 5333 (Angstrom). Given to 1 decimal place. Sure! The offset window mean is 54.5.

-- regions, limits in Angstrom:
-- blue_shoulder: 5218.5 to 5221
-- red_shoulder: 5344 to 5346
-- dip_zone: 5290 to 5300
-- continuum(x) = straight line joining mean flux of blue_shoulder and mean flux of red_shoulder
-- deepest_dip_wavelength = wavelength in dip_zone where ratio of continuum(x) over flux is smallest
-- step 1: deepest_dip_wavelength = 5291.74 Angstrom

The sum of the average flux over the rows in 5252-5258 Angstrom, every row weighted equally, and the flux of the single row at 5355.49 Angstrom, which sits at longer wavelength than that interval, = 111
